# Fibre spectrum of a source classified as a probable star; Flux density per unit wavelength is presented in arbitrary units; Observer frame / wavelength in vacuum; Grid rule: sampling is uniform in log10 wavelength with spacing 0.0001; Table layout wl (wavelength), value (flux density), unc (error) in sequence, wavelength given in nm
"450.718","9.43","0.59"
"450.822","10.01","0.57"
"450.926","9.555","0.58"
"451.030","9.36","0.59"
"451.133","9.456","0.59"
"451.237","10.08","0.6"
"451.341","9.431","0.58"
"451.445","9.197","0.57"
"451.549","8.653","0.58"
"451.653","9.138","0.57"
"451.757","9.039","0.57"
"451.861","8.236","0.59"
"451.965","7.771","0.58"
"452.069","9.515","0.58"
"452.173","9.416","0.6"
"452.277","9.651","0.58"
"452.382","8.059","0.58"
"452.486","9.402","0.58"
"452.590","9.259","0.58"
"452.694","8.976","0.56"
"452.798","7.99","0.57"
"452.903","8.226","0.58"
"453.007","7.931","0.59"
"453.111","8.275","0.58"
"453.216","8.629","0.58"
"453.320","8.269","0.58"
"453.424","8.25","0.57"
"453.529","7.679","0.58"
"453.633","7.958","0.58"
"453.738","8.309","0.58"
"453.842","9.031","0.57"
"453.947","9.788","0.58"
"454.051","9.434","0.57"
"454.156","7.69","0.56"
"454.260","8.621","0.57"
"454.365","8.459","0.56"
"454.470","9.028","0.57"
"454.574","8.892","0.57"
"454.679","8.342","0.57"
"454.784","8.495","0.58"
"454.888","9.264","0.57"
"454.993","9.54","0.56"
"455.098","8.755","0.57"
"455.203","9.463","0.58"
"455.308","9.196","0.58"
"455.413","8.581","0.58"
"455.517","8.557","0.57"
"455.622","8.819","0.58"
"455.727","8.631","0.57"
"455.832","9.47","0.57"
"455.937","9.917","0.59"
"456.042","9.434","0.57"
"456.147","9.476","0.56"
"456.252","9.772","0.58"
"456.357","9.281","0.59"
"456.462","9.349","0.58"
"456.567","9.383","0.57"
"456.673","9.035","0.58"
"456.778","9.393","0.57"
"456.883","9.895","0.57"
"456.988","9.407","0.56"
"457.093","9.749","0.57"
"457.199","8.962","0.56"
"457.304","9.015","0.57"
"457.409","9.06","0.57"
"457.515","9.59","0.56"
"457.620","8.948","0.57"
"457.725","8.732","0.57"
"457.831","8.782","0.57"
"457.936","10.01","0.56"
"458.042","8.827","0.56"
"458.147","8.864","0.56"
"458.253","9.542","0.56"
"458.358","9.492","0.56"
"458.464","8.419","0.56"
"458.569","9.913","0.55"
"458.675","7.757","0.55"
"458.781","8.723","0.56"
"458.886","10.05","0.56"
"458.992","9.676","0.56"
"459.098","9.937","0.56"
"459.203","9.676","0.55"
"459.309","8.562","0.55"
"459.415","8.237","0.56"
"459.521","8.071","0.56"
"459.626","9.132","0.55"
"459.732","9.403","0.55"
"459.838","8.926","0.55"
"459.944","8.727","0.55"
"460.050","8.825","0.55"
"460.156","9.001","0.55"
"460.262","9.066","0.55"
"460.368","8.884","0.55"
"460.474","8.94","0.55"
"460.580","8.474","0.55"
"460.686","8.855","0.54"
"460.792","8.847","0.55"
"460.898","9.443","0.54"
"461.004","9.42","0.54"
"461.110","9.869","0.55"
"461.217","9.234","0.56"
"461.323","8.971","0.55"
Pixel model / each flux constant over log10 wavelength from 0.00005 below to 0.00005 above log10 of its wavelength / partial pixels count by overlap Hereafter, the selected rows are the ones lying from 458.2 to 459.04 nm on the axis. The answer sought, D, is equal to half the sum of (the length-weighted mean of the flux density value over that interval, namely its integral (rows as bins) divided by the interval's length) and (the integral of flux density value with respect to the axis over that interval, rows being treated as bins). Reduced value 8.5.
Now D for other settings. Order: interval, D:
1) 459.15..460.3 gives 9.5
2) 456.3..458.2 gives 13.4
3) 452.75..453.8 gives 8.4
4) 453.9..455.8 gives 12.9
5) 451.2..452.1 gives 8.5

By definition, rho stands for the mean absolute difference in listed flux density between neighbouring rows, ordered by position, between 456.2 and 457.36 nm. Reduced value 0.35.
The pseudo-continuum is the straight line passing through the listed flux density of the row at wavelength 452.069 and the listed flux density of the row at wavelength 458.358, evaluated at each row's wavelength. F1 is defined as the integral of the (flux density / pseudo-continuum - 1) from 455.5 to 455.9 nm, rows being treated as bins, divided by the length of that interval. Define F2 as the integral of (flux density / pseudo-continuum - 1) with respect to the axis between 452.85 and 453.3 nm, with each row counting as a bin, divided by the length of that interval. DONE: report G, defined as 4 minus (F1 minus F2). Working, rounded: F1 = -0.059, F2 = -0.13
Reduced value 3.93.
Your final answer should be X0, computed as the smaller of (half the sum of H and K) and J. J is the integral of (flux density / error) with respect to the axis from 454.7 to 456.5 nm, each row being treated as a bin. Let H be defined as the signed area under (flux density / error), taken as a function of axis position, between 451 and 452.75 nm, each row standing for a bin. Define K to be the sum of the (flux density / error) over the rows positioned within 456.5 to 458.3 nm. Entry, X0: 28.7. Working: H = 27.4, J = 28.7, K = 278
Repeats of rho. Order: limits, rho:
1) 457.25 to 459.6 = 0.68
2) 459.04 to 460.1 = 0.44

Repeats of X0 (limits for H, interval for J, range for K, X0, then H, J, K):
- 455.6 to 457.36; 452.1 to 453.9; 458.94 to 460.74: 26.6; 28.8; 26.6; 276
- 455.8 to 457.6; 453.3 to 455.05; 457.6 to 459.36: 26.5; 29.6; 26.5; 279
